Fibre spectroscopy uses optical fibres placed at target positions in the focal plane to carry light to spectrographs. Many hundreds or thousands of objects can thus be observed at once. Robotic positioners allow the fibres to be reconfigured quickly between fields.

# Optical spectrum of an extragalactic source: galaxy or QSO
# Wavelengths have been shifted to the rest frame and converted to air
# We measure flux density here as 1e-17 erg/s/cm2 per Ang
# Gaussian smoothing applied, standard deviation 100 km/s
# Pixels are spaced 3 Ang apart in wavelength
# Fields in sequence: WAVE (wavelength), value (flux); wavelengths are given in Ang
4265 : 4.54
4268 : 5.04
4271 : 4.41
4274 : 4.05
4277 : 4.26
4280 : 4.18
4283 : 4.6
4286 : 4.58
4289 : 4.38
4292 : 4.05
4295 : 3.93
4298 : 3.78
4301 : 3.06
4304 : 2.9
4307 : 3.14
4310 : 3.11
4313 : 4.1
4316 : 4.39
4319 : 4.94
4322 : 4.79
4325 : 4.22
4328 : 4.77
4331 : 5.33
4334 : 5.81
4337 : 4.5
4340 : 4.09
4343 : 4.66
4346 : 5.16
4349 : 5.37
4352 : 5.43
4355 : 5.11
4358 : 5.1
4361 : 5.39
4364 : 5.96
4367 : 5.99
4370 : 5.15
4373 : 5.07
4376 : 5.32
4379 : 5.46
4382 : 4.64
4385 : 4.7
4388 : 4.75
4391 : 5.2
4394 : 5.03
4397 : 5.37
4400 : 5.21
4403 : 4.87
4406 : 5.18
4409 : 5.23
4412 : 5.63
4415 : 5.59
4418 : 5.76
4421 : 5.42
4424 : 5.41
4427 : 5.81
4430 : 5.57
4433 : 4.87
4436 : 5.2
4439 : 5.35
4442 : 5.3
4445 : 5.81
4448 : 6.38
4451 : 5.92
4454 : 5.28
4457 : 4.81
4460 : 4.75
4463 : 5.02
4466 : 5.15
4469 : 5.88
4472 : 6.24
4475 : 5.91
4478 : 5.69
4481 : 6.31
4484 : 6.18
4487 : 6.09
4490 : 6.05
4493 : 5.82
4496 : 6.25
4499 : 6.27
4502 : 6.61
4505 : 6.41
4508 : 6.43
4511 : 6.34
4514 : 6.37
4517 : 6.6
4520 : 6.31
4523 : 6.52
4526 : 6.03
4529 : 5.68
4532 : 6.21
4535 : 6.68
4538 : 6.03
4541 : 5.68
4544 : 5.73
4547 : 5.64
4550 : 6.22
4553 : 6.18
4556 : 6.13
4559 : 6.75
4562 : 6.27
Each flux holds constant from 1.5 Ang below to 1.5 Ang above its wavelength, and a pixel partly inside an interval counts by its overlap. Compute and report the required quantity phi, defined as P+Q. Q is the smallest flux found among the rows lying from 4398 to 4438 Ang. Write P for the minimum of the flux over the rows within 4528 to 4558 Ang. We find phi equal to 10.5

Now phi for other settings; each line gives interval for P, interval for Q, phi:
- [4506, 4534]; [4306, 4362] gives 8.8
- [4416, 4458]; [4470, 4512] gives 10.5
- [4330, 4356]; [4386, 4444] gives 8.8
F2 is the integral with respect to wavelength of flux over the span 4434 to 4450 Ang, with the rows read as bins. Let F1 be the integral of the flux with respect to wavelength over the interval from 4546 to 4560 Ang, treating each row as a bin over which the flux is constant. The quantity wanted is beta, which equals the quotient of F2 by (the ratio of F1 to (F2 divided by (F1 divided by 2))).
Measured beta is 2.1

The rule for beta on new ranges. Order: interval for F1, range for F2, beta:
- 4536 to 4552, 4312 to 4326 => 0.9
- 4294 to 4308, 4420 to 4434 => 5.3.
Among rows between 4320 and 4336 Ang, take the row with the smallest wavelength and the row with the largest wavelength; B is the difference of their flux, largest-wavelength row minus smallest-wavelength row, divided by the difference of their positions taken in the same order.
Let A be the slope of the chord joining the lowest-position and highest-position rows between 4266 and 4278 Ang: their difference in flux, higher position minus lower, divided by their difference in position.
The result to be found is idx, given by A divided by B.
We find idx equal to -1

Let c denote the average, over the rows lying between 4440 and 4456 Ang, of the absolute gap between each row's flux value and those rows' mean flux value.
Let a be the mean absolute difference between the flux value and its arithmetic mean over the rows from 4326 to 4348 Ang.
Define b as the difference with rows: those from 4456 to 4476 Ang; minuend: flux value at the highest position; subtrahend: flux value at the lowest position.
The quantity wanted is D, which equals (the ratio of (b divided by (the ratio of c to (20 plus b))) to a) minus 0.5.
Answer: 142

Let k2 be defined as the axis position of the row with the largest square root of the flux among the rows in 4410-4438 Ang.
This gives 4427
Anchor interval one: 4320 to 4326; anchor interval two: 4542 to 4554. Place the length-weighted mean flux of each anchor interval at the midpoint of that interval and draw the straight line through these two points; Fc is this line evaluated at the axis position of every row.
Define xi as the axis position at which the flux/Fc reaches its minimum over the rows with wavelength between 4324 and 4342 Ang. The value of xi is 4340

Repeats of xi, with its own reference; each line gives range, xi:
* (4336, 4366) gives 4340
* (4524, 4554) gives 4547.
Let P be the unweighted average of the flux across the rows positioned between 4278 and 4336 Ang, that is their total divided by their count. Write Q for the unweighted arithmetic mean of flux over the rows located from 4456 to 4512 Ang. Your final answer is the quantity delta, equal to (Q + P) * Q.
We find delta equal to 60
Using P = 4.2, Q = 5.9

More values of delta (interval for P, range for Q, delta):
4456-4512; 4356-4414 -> 58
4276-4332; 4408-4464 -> 52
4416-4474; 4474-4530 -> 72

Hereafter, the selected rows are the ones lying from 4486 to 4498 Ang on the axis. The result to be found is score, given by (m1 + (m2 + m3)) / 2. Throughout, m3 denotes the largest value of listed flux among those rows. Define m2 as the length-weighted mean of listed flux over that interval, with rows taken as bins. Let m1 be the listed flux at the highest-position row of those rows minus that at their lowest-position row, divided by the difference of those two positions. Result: 6.16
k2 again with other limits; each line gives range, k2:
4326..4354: 4334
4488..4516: 4502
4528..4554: 4535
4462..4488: 4481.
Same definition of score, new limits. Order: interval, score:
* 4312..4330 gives 4.78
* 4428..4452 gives 5.97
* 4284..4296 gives 4.39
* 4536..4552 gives 6.07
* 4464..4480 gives 6.03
